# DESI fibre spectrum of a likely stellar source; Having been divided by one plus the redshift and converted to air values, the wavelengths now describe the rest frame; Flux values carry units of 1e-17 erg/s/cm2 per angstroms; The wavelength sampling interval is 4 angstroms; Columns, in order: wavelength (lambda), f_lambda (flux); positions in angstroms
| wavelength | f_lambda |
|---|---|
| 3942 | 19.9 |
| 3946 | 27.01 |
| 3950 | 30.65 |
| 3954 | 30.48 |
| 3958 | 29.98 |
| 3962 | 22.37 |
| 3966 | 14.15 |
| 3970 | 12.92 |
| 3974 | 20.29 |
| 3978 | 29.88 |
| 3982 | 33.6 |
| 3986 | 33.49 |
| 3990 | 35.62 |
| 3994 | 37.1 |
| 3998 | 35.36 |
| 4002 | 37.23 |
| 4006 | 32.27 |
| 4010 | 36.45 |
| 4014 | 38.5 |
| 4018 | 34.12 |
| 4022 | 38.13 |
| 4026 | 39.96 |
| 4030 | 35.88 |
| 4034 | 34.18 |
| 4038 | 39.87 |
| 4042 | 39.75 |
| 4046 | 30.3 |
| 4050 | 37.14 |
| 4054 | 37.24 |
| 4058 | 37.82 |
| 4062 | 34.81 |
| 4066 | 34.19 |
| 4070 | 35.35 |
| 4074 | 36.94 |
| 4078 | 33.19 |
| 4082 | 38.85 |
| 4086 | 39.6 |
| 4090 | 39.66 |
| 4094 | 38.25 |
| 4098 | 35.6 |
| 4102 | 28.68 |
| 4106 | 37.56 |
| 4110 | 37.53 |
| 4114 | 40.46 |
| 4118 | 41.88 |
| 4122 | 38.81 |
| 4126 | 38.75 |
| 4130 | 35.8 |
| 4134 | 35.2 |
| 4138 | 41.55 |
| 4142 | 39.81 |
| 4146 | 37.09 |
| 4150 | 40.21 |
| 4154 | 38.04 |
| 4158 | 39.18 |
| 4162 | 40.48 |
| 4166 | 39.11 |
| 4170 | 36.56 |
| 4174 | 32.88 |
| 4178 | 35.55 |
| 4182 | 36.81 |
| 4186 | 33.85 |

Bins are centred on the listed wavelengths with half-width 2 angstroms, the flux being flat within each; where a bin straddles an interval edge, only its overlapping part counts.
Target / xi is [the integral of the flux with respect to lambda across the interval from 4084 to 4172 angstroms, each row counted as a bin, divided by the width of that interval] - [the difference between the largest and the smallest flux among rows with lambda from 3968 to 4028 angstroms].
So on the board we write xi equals 11.1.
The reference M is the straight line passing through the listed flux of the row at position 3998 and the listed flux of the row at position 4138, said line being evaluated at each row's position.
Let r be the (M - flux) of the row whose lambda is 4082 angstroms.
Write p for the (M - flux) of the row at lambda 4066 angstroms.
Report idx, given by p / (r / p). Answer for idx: 78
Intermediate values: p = 4.2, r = 0.2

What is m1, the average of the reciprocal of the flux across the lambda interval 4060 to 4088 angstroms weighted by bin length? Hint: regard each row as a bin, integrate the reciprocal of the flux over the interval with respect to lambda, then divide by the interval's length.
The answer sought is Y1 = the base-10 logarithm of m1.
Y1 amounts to -1.56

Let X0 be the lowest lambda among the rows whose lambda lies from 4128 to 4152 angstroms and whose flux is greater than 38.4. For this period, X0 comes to 4138 angstroms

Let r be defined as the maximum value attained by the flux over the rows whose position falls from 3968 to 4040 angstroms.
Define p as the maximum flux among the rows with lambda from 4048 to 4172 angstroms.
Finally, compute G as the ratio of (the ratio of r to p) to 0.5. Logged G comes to 1.91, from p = 41.88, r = 39.96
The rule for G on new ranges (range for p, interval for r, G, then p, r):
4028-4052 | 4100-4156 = 2.10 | 39.87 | 41.88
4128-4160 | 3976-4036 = 1.92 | 41.55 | 39.96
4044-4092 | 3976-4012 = 1.88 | 39.66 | 37.23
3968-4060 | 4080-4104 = 1.98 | 39.96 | 39.66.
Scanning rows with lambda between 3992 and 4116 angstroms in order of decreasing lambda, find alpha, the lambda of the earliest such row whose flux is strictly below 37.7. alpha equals 4110 angstroms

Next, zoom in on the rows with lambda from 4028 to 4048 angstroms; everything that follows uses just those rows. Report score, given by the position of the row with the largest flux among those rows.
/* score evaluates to 4038 angstroms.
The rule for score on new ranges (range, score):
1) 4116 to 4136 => 4118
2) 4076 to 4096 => 4090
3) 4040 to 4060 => 4042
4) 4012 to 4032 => 4026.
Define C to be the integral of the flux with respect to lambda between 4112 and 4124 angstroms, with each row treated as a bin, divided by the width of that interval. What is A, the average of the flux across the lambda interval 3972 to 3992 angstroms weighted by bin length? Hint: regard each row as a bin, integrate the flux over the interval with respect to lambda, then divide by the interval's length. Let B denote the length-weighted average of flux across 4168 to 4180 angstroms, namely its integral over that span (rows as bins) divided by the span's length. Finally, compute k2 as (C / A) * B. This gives 46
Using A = 31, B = 35.0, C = 40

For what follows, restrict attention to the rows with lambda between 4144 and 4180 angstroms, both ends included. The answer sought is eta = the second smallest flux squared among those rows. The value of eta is 1264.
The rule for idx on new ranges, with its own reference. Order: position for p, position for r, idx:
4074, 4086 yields -9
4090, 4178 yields 0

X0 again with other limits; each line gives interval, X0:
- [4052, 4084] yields 4082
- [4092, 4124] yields 4114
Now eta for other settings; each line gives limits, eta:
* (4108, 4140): 1282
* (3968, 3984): 412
